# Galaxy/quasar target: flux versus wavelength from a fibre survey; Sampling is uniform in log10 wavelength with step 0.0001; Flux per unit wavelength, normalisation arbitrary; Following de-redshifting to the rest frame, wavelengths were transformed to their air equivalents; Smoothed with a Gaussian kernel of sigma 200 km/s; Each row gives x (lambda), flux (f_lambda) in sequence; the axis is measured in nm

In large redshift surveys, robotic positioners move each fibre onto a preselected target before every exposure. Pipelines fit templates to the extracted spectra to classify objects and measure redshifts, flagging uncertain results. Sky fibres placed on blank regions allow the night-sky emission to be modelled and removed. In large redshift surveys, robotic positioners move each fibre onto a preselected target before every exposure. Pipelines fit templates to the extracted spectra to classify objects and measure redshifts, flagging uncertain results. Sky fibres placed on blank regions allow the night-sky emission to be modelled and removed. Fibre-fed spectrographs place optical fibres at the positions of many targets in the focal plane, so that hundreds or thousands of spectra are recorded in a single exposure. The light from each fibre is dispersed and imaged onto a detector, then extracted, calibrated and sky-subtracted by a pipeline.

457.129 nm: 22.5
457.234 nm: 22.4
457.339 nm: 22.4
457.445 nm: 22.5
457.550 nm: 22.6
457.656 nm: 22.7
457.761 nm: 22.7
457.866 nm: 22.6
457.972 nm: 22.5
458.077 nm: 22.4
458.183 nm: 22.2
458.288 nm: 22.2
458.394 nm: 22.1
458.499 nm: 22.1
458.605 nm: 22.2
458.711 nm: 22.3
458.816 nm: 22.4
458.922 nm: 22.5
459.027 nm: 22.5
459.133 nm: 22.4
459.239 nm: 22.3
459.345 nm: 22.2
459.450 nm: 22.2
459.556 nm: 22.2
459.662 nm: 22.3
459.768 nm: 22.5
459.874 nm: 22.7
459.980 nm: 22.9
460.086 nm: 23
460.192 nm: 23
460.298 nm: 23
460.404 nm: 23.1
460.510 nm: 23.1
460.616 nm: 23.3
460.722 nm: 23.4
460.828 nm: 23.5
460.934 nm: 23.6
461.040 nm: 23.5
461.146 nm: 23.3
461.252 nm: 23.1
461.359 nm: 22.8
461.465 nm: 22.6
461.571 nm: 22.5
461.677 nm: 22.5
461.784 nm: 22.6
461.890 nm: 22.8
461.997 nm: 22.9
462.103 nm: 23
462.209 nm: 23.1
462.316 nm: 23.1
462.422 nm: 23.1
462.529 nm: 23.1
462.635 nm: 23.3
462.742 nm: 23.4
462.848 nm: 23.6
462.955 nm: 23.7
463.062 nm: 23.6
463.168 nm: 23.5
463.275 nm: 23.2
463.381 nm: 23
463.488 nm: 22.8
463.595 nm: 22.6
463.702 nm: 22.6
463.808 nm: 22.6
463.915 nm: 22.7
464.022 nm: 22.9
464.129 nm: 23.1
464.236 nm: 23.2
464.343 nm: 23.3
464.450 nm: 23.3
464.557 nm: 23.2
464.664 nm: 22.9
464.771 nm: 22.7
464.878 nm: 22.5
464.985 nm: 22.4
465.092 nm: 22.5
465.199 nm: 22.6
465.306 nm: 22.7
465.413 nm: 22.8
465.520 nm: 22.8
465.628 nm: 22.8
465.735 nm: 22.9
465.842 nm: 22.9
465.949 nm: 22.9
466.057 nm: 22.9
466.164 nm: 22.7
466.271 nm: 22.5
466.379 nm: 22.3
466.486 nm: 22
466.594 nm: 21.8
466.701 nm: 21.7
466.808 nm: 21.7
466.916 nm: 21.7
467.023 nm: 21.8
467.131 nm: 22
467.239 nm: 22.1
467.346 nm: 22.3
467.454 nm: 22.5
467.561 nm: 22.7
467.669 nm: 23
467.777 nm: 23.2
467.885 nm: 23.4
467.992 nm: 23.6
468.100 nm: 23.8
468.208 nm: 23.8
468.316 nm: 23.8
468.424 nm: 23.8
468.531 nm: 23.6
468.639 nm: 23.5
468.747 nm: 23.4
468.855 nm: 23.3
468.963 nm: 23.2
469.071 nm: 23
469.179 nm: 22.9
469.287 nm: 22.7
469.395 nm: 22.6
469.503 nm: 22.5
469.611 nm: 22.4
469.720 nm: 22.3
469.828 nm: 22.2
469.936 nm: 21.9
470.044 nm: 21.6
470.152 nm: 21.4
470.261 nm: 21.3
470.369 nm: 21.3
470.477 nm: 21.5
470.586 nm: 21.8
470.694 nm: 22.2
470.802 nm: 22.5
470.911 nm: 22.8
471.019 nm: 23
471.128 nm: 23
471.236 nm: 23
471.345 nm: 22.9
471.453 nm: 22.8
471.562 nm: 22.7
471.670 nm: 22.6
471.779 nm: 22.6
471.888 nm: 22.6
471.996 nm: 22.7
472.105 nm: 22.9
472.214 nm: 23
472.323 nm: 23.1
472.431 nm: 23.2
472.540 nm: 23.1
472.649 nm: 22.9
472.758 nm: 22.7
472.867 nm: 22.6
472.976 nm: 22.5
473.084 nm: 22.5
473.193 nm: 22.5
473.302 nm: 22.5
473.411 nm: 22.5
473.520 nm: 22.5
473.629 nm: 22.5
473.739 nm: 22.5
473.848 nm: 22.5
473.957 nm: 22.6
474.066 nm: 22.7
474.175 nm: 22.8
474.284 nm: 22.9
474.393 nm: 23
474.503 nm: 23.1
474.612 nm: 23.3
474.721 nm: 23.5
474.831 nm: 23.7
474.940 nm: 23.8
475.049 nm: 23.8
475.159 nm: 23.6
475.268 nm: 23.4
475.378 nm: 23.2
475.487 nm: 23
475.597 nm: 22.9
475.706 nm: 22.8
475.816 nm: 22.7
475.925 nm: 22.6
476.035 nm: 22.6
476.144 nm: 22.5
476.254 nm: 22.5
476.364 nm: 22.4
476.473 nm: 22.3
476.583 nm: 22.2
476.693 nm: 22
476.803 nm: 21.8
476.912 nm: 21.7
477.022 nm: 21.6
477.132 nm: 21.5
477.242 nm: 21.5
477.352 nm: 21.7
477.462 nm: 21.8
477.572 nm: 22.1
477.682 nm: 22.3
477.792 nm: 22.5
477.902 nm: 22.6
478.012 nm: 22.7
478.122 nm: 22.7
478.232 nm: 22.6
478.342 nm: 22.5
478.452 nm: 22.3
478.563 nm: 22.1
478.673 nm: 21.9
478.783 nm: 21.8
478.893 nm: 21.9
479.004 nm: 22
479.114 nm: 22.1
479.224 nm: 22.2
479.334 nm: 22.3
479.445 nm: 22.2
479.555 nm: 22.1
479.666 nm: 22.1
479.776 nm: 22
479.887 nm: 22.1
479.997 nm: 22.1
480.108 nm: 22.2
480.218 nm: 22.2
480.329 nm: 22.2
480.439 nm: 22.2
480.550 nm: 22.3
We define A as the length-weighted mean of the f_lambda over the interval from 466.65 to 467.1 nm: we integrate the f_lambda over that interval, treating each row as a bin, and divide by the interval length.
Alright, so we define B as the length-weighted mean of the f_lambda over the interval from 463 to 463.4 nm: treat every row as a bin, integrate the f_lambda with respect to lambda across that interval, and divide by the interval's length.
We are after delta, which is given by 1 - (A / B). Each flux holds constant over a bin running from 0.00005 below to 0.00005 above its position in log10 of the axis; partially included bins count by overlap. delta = 0.071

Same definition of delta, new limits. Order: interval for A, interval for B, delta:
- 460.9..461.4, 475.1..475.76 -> -0.004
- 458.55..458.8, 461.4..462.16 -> 0.021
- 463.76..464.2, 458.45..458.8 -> -0.027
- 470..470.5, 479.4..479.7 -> 0.032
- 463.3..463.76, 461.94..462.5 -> 0.009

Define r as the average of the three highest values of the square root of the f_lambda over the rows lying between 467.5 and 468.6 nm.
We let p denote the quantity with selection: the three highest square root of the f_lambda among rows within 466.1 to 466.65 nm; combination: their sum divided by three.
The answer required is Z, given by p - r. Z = -0.135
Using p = 4.743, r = 4.88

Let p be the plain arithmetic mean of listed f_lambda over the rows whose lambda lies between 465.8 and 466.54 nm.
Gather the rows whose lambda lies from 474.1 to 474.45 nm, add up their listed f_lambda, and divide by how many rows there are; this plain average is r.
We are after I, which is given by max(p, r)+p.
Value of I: 45.5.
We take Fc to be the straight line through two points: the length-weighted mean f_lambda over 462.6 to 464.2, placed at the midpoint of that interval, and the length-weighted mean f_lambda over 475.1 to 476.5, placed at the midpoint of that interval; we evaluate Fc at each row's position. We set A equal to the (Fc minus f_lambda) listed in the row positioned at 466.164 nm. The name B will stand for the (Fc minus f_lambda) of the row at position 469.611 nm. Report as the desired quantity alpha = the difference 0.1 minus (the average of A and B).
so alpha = -0.35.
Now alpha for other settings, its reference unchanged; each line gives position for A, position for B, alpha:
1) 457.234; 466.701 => -0.98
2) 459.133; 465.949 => -0.37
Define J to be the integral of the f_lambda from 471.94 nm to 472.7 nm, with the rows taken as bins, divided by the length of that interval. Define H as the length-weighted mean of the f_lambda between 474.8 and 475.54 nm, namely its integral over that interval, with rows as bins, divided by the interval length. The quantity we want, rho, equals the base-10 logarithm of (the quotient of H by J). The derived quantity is 0.01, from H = 23.5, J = 23.0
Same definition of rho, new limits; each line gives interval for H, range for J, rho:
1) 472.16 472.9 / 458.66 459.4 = 0.01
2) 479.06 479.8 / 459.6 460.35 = -0.01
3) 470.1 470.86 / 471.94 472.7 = -0.03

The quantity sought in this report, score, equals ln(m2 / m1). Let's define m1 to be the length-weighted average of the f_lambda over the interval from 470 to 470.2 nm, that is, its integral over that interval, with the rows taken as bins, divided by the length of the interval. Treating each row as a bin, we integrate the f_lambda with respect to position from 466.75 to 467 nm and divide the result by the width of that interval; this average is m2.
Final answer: 0.01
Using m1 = 21.52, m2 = 21.8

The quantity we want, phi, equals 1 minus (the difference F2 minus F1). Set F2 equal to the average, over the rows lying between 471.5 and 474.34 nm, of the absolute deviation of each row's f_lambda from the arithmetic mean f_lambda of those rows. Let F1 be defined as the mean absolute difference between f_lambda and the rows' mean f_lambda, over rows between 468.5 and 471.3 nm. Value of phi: 1.40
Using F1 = 0.58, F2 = 0.18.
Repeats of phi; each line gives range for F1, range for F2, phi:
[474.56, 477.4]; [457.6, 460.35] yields 1.39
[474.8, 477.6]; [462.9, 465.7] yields 1.30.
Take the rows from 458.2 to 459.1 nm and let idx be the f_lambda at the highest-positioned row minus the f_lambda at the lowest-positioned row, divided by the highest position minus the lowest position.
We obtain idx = 0.4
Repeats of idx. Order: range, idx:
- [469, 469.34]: -1.4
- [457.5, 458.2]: -0.6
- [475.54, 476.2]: -0.7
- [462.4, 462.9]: 1.2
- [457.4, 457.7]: 0.9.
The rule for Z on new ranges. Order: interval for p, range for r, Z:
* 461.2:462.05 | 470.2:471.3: -0.007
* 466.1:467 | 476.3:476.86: 0.021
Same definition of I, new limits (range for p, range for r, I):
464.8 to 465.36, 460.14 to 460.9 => 45.7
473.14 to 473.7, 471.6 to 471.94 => 45.1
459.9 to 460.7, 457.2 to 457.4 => 46.1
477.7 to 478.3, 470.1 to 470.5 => 45.2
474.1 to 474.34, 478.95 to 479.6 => 45.7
